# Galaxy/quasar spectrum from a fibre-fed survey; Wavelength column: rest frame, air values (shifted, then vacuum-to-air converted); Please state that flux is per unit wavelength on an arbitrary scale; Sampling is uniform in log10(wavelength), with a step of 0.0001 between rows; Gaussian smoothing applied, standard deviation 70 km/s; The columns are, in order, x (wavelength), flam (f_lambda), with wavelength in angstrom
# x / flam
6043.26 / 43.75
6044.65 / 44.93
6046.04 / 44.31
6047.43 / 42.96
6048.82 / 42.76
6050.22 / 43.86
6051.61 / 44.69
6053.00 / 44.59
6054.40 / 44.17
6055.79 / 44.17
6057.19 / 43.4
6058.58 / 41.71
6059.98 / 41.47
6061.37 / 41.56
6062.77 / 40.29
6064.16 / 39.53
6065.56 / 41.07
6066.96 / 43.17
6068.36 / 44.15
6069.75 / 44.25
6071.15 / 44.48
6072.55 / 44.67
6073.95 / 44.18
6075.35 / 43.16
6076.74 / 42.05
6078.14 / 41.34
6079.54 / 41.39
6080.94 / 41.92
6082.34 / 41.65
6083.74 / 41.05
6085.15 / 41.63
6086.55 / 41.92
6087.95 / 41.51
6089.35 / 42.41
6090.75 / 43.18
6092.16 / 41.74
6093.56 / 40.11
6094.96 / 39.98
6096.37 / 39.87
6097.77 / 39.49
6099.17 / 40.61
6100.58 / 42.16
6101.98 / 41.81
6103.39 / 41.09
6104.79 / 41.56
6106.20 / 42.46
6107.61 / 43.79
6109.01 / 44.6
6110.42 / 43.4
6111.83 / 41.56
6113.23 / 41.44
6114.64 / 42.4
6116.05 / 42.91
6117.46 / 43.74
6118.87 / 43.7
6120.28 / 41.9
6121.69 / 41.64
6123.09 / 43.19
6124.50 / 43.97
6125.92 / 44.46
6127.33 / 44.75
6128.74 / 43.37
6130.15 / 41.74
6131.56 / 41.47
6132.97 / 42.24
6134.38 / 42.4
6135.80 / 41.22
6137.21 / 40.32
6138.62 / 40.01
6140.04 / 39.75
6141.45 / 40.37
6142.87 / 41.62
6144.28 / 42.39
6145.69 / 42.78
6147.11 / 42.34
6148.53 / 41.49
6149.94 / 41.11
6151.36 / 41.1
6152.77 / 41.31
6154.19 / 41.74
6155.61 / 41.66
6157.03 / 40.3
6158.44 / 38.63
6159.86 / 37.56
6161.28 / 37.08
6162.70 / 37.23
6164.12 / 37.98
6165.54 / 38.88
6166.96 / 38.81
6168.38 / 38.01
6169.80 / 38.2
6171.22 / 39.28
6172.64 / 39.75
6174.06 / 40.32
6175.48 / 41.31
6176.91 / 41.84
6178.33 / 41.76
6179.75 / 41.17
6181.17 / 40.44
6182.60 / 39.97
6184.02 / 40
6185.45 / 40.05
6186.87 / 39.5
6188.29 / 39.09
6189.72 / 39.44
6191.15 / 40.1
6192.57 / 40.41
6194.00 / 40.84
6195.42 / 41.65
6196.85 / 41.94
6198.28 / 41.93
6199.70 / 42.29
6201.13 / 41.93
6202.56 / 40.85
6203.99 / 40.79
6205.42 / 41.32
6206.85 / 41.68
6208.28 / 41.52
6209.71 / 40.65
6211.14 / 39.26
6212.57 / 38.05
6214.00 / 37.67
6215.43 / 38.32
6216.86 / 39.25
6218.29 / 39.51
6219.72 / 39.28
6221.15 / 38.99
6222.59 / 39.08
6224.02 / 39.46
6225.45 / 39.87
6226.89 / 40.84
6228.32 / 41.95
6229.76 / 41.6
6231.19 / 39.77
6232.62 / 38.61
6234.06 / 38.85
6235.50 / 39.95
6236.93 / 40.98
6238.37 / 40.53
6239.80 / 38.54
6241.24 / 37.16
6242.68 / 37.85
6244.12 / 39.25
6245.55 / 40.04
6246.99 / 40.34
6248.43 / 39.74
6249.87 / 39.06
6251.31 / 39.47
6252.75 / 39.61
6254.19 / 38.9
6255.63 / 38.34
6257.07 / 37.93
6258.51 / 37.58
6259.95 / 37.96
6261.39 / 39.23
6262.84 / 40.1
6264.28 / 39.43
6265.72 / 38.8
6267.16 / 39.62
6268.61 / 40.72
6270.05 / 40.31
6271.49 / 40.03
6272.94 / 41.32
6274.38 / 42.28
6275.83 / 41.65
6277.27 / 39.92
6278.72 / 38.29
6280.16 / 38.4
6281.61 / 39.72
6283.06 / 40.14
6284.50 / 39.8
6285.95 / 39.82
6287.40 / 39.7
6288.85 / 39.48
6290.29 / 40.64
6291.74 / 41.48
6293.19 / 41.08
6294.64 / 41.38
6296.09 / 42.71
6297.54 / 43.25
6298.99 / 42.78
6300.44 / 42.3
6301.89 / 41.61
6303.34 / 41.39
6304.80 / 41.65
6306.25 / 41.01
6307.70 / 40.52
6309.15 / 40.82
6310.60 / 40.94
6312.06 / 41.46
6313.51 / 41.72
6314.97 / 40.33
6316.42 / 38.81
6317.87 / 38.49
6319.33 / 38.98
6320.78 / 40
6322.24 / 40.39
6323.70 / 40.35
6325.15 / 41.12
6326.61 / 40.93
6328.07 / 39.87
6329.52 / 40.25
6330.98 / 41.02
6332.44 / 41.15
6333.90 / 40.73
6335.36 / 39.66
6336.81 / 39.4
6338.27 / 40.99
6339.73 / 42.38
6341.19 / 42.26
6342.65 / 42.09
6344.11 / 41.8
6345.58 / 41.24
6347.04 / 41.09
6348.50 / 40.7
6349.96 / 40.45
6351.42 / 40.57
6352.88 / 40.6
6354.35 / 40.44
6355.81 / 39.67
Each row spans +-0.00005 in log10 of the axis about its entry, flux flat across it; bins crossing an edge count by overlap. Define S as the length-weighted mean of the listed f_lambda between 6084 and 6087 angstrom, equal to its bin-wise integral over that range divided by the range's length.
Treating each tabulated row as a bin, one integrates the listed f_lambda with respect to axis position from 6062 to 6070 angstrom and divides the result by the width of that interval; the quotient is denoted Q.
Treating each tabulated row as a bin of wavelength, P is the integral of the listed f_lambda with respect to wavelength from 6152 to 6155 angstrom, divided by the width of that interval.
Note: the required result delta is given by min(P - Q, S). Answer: 0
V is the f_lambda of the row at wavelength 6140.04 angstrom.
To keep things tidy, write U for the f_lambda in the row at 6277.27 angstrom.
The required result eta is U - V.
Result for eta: 0.2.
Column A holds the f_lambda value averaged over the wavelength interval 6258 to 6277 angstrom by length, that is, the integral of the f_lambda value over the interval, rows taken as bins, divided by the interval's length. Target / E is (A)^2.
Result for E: 1597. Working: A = 40.0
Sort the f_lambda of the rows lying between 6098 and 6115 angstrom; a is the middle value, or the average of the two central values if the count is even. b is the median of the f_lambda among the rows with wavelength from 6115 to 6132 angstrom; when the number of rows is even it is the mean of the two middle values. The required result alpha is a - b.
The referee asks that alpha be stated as -1.3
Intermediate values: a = 42.0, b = 43.3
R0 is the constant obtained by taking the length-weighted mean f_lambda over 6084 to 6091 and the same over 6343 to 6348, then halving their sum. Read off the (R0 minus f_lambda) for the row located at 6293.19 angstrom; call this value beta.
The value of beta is 0.6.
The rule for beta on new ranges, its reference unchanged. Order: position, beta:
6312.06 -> 0.2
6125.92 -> -2.8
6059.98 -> 0.2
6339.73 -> -0.7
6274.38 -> -0.6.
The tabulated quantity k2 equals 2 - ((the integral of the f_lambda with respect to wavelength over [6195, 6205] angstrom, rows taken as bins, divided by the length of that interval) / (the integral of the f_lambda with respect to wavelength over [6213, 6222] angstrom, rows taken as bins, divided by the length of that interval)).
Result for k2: 0.93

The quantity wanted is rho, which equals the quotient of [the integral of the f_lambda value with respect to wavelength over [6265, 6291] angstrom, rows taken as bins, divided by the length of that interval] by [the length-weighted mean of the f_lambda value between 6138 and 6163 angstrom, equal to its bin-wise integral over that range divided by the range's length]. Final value 0.99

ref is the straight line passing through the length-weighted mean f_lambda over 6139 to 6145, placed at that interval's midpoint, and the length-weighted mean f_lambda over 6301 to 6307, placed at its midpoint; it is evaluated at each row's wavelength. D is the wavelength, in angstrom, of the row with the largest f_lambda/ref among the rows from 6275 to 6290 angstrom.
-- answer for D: 6275.83 angstrom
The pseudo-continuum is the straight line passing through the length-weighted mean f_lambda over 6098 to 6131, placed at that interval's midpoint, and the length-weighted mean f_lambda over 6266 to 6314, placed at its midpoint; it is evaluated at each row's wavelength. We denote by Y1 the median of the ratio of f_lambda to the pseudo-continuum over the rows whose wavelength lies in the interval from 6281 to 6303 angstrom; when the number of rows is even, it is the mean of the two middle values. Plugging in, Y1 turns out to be 1.01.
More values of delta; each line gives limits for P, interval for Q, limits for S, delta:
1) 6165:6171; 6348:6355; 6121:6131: -2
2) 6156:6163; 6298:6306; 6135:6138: -4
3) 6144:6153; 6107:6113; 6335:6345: -1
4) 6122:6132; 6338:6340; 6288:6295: 2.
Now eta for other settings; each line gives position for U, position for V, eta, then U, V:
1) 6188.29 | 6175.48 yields -2.2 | 39.09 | 41.31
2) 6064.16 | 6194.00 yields -1.3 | 39.53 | 40.84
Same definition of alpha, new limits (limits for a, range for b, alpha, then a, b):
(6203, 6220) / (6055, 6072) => -3.0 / 39.4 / 42.4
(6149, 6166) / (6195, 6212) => -2.0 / 39.6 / 41.6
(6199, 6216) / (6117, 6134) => -2.5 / 40.8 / 43.3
